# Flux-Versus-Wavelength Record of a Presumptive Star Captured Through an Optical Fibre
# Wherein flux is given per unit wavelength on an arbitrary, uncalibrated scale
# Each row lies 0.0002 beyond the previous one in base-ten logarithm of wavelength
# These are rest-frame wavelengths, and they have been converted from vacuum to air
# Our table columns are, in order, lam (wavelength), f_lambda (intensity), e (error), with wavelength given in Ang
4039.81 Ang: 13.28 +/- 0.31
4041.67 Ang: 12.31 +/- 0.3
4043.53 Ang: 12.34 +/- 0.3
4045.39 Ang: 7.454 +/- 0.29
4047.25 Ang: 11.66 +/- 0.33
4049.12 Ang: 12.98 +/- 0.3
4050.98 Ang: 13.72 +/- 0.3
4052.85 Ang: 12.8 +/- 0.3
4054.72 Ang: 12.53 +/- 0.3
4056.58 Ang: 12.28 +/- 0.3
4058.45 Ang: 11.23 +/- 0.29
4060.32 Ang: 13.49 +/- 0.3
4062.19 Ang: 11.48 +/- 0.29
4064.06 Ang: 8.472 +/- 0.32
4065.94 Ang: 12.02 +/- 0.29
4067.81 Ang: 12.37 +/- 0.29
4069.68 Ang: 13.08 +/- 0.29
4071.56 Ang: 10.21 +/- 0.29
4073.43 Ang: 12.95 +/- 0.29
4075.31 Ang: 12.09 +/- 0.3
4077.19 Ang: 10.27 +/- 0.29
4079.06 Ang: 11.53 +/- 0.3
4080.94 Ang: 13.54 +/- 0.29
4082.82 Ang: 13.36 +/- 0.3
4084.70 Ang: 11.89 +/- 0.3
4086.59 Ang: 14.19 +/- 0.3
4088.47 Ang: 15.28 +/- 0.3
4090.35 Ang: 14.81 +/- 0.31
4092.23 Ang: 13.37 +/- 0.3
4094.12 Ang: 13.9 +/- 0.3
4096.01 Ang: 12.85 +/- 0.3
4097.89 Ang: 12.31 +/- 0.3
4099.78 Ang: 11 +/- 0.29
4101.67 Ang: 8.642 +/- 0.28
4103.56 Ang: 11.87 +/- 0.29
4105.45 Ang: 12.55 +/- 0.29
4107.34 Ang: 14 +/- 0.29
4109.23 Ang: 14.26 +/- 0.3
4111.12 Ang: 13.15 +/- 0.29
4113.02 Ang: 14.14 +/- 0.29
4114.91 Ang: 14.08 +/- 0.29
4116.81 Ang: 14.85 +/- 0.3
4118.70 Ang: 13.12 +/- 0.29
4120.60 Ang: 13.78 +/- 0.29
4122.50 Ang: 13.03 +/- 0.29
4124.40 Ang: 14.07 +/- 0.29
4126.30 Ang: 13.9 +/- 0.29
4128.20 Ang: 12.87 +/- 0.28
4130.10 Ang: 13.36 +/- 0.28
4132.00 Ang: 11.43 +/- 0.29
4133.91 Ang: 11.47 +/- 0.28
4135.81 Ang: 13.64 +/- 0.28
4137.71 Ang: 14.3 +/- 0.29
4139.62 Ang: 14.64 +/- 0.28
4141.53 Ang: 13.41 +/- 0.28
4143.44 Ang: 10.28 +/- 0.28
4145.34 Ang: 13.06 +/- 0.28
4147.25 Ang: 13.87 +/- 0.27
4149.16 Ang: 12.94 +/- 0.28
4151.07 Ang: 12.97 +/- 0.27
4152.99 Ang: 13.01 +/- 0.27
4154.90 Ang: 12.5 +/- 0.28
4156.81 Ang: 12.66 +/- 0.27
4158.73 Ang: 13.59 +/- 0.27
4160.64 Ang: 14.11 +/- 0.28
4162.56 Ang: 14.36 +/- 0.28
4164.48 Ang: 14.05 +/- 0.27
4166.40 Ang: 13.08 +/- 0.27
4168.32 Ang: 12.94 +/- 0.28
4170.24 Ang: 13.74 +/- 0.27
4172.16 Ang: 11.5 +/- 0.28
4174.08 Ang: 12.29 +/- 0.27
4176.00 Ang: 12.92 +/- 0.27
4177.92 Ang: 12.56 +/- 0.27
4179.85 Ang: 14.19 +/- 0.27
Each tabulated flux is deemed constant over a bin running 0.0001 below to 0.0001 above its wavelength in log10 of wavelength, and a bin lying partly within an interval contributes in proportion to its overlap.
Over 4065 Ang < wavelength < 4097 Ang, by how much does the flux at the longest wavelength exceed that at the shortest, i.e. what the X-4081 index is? 0.8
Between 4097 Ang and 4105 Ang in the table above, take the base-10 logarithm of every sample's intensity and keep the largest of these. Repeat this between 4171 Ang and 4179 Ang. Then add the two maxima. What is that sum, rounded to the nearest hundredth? 2.20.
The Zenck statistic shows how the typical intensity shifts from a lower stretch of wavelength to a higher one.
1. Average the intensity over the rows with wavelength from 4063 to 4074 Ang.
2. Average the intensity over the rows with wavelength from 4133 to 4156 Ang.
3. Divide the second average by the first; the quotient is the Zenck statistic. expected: 1.13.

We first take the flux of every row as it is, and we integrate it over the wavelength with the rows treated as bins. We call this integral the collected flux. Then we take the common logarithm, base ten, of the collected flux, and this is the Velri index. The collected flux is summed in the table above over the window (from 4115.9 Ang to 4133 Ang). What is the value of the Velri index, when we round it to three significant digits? 2.36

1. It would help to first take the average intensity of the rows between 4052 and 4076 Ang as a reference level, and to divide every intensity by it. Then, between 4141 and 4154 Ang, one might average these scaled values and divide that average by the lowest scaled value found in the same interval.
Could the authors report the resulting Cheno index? 1.24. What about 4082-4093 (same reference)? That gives 1.16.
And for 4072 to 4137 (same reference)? 1.50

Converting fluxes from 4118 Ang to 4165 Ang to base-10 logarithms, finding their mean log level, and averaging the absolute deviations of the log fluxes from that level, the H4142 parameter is 0.025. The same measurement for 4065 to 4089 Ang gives 0.039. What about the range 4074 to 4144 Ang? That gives 0.040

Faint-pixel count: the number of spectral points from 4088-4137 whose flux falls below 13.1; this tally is 10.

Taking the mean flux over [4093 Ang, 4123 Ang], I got 13.0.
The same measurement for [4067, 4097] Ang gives 12.9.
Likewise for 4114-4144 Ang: 13.3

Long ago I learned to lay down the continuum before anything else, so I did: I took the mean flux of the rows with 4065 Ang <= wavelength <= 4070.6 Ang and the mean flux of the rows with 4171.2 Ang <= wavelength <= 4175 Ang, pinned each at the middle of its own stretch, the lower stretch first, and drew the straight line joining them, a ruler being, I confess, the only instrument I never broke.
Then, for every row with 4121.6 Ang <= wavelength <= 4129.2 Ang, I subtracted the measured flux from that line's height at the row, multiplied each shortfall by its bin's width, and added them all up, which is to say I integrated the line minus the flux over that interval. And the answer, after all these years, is -9.9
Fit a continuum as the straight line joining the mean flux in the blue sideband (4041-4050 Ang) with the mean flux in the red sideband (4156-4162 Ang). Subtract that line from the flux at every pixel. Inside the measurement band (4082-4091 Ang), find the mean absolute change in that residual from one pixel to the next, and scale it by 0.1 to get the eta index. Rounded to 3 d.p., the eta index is 0.133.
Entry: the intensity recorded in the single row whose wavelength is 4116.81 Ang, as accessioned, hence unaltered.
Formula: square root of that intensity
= 3.854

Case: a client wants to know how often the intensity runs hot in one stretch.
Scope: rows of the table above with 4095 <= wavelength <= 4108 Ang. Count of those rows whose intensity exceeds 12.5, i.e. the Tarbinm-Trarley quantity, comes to 3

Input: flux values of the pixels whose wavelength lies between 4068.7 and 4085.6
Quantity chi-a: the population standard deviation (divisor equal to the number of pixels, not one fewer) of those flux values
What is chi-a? 1.2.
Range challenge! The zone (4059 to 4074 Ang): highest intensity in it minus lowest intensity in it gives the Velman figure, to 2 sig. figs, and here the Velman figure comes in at 5.0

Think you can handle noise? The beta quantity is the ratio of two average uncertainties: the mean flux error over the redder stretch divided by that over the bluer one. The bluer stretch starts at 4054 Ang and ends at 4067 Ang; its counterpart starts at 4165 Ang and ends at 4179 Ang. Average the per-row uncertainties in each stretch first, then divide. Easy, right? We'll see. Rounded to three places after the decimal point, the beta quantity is 0.914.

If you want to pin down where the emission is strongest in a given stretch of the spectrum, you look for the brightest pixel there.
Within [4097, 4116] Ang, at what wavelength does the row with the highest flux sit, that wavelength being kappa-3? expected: 4109.23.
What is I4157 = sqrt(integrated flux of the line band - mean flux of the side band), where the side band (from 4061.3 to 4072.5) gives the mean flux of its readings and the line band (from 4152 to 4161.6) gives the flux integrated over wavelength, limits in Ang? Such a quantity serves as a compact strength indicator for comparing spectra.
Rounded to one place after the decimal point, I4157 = 10.7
